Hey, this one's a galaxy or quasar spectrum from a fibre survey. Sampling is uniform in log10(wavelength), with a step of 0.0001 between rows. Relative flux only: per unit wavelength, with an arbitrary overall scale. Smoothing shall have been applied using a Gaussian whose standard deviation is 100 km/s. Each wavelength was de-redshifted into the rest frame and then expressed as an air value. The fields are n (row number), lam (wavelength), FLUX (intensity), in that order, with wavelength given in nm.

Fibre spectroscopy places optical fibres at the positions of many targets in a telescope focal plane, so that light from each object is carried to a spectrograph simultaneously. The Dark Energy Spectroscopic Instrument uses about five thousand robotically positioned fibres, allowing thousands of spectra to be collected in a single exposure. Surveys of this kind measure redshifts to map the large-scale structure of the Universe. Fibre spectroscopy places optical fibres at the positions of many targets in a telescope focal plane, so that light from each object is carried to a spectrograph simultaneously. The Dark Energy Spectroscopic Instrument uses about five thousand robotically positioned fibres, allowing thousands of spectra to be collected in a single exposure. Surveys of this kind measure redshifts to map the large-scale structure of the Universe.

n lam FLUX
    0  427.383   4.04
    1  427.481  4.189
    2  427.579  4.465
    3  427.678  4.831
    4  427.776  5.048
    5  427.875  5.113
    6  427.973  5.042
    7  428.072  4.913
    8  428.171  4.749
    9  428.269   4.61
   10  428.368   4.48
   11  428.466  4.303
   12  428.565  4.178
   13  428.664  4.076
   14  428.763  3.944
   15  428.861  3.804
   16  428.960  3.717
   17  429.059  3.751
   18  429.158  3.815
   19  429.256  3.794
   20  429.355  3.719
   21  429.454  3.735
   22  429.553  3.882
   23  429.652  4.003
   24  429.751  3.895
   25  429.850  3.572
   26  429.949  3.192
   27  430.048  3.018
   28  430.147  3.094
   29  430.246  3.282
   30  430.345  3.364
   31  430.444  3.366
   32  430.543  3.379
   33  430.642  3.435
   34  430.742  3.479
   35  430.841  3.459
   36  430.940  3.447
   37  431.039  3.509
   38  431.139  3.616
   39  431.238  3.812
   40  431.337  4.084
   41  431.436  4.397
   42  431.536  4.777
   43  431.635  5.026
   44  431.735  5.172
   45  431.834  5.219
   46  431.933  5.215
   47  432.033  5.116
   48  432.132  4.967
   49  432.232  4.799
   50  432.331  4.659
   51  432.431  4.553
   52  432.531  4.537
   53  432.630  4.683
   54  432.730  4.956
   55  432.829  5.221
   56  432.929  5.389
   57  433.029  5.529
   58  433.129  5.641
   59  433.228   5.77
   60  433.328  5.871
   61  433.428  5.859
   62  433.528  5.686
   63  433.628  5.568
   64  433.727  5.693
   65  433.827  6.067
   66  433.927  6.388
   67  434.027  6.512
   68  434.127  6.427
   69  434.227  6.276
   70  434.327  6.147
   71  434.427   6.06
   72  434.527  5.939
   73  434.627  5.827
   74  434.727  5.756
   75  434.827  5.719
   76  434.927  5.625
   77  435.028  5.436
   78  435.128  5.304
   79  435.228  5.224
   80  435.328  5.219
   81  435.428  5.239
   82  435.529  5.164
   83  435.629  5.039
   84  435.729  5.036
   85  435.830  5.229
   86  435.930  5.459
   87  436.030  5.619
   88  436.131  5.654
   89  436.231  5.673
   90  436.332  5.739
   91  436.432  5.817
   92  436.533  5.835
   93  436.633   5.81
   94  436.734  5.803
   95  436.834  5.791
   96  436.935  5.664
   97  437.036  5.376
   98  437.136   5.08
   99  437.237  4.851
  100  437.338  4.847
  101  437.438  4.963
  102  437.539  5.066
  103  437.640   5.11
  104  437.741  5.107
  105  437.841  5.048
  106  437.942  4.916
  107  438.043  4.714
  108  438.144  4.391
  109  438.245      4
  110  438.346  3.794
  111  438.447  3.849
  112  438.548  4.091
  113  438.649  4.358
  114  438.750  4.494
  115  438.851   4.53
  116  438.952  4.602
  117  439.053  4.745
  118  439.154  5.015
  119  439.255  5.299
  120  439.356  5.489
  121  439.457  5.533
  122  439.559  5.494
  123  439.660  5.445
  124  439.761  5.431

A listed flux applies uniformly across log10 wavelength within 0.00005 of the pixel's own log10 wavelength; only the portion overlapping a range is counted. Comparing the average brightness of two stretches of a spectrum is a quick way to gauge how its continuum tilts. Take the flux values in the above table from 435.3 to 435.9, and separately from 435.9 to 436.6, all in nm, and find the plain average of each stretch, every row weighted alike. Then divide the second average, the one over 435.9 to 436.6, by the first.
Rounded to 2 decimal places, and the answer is 1.10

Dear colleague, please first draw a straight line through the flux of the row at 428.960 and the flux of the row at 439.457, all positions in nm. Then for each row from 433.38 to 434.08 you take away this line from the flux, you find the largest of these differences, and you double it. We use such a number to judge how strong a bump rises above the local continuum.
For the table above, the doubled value 3.8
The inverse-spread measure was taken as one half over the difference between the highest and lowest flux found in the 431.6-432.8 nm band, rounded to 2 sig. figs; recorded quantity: 0.73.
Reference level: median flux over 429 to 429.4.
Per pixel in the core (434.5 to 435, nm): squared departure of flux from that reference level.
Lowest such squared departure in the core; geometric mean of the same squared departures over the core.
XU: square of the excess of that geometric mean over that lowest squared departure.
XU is 0.31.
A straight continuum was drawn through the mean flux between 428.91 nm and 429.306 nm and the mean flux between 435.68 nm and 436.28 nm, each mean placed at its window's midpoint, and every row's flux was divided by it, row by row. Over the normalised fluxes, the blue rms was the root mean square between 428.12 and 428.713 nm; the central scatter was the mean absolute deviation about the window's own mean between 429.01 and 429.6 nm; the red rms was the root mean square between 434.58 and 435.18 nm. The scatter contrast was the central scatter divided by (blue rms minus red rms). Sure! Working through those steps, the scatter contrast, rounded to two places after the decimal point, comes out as 0.10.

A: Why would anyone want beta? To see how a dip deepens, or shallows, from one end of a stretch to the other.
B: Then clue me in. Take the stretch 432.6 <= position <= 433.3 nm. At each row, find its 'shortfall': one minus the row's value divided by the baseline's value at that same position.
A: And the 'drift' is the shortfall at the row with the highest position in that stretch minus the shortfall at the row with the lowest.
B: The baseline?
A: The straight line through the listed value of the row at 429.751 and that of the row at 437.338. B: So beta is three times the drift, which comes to -0.7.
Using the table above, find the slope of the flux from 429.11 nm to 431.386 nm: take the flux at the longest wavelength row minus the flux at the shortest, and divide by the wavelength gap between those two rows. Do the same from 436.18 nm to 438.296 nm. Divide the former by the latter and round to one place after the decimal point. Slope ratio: -0.1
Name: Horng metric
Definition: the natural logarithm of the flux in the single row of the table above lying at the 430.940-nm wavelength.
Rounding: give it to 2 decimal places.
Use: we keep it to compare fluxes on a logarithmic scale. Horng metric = 1.24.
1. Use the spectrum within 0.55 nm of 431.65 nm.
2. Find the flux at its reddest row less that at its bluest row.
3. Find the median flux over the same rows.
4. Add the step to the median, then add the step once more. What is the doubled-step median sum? 8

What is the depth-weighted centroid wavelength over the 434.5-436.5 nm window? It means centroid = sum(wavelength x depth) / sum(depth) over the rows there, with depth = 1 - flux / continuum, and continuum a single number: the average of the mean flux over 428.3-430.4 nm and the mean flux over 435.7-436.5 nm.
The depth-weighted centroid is 435.46 nm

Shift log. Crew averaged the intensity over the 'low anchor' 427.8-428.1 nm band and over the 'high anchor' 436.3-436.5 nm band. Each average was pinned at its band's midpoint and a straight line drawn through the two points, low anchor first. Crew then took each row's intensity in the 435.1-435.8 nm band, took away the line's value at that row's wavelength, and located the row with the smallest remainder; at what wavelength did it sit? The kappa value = 435.729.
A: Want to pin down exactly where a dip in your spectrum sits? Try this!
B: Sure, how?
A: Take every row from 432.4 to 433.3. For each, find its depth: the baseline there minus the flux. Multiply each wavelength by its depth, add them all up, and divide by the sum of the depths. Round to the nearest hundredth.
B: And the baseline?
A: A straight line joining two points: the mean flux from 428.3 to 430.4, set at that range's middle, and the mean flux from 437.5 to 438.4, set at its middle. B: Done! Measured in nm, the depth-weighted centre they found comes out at 432.93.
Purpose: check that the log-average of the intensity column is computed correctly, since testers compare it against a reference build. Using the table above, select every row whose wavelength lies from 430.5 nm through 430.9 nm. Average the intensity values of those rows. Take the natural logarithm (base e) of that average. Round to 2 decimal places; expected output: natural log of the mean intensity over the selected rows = 1.23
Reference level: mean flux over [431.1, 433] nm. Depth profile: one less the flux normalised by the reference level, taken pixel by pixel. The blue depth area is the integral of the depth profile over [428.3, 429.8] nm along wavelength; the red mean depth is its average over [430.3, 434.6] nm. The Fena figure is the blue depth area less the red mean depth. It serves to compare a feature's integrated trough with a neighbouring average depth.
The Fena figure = 0.30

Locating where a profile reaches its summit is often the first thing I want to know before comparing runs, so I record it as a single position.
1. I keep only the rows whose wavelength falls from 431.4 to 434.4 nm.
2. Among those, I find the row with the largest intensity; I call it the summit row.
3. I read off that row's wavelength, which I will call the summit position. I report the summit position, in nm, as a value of 434.027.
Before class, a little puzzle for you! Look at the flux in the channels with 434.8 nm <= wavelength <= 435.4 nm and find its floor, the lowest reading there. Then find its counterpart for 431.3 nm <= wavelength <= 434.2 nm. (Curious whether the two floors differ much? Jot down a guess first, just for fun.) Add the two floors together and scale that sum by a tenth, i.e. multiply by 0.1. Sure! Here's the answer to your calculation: 0.93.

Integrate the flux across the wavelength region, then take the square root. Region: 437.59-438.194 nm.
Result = 1.72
